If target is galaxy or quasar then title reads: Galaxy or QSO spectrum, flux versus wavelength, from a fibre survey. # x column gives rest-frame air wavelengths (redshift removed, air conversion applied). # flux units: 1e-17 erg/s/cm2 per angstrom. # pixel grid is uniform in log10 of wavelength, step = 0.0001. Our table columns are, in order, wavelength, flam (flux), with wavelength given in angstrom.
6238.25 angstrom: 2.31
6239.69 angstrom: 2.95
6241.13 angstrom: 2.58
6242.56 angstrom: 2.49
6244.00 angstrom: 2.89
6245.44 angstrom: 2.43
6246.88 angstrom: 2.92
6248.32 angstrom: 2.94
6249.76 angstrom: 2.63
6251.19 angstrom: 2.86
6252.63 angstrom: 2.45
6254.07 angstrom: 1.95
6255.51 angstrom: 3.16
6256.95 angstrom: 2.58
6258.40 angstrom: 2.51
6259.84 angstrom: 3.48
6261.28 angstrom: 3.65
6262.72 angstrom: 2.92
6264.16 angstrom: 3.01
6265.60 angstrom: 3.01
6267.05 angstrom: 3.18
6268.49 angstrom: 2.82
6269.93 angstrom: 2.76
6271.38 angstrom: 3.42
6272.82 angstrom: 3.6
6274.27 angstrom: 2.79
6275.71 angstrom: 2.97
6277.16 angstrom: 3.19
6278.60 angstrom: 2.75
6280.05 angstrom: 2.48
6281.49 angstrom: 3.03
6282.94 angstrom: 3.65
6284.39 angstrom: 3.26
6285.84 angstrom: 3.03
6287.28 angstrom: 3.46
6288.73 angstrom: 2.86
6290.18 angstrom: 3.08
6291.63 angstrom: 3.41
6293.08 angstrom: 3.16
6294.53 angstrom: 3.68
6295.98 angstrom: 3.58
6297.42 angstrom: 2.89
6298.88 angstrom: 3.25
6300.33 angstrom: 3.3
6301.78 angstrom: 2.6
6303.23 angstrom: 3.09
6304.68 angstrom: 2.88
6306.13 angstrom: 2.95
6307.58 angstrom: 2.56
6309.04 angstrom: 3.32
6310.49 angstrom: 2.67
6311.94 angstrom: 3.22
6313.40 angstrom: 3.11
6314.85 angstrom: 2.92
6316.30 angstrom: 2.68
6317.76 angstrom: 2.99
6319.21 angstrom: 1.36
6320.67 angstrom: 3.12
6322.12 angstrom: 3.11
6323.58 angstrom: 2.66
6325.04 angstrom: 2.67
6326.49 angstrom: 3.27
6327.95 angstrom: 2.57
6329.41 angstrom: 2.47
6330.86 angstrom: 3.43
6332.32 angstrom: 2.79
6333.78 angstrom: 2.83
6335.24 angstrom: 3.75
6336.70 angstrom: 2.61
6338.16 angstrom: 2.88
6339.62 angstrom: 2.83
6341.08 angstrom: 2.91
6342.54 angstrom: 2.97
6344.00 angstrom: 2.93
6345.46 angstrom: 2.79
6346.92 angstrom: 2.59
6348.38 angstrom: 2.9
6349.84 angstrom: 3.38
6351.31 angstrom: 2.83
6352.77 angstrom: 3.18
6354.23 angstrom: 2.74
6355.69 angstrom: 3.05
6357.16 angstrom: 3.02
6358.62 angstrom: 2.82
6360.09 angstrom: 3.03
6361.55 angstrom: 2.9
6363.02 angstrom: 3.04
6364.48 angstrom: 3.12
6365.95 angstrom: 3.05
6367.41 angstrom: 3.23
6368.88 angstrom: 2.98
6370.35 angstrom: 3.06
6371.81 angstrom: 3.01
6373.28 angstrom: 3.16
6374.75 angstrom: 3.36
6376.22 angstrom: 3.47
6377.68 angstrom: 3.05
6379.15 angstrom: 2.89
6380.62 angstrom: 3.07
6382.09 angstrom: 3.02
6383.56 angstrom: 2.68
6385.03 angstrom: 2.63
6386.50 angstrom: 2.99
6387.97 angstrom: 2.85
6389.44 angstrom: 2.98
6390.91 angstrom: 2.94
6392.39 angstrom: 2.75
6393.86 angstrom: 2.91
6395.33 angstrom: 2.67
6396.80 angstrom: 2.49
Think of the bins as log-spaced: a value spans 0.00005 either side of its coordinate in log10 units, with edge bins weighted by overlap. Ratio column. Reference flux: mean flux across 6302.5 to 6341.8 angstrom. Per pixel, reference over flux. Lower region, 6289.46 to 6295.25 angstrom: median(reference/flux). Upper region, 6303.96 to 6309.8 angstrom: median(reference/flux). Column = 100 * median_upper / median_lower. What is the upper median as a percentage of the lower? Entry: 113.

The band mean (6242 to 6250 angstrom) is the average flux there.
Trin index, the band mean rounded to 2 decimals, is 2.72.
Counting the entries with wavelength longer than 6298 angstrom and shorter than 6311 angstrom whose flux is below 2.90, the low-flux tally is 4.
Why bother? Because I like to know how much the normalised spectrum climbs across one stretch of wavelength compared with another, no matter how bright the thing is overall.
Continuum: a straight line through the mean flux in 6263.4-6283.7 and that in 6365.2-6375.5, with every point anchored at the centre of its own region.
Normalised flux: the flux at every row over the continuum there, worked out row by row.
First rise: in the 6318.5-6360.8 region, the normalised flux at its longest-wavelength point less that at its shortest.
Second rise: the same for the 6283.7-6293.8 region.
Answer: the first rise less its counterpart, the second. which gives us 0.57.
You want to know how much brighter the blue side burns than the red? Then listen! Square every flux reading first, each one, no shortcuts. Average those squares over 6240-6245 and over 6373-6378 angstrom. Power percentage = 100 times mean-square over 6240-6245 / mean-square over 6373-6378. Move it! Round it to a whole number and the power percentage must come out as 66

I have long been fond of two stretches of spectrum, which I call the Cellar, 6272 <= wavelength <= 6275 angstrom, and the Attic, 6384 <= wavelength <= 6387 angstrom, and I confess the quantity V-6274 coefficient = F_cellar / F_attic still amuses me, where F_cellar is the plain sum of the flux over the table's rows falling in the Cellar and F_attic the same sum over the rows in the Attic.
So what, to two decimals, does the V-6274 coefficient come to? 1.14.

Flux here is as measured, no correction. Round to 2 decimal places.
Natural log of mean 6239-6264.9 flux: 1.03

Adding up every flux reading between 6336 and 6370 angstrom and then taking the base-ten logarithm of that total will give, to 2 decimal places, 1.83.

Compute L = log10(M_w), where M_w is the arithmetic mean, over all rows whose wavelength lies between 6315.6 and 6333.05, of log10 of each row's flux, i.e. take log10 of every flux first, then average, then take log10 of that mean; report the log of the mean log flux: -0.365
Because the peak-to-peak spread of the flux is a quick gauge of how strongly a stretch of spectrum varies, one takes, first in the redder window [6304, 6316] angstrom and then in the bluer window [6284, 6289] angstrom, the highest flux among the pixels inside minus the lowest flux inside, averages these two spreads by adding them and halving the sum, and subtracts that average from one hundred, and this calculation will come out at 99.32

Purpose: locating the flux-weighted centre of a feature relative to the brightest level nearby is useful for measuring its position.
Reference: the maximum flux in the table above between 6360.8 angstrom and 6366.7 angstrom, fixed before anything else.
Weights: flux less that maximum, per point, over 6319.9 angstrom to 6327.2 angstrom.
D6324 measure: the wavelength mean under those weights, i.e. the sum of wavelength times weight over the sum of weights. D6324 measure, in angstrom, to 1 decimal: 6323.8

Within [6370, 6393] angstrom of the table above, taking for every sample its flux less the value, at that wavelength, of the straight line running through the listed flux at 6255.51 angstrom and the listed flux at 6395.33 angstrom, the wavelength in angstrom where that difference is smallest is 6385.03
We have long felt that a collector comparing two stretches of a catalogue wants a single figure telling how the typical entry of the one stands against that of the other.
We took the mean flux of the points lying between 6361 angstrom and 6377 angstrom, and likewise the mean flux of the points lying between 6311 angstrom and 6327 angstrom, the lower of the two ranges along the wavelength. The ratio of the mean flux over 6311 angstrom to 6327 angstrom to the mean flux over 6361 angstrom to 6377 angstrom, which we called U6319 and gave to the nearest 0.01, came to 0.90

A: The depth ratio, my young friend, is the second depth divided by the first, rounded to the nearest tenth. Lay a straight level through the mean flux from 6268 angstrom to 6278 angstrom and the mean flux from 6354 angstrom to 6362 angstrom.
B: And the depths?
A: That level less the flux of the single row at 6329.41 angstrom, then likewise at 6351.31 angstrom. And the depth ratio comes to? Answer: 0.2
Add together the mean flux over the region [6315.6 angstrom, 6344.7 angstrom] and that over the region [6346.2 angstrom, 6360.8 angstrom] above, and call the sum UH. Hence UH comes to 5.8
